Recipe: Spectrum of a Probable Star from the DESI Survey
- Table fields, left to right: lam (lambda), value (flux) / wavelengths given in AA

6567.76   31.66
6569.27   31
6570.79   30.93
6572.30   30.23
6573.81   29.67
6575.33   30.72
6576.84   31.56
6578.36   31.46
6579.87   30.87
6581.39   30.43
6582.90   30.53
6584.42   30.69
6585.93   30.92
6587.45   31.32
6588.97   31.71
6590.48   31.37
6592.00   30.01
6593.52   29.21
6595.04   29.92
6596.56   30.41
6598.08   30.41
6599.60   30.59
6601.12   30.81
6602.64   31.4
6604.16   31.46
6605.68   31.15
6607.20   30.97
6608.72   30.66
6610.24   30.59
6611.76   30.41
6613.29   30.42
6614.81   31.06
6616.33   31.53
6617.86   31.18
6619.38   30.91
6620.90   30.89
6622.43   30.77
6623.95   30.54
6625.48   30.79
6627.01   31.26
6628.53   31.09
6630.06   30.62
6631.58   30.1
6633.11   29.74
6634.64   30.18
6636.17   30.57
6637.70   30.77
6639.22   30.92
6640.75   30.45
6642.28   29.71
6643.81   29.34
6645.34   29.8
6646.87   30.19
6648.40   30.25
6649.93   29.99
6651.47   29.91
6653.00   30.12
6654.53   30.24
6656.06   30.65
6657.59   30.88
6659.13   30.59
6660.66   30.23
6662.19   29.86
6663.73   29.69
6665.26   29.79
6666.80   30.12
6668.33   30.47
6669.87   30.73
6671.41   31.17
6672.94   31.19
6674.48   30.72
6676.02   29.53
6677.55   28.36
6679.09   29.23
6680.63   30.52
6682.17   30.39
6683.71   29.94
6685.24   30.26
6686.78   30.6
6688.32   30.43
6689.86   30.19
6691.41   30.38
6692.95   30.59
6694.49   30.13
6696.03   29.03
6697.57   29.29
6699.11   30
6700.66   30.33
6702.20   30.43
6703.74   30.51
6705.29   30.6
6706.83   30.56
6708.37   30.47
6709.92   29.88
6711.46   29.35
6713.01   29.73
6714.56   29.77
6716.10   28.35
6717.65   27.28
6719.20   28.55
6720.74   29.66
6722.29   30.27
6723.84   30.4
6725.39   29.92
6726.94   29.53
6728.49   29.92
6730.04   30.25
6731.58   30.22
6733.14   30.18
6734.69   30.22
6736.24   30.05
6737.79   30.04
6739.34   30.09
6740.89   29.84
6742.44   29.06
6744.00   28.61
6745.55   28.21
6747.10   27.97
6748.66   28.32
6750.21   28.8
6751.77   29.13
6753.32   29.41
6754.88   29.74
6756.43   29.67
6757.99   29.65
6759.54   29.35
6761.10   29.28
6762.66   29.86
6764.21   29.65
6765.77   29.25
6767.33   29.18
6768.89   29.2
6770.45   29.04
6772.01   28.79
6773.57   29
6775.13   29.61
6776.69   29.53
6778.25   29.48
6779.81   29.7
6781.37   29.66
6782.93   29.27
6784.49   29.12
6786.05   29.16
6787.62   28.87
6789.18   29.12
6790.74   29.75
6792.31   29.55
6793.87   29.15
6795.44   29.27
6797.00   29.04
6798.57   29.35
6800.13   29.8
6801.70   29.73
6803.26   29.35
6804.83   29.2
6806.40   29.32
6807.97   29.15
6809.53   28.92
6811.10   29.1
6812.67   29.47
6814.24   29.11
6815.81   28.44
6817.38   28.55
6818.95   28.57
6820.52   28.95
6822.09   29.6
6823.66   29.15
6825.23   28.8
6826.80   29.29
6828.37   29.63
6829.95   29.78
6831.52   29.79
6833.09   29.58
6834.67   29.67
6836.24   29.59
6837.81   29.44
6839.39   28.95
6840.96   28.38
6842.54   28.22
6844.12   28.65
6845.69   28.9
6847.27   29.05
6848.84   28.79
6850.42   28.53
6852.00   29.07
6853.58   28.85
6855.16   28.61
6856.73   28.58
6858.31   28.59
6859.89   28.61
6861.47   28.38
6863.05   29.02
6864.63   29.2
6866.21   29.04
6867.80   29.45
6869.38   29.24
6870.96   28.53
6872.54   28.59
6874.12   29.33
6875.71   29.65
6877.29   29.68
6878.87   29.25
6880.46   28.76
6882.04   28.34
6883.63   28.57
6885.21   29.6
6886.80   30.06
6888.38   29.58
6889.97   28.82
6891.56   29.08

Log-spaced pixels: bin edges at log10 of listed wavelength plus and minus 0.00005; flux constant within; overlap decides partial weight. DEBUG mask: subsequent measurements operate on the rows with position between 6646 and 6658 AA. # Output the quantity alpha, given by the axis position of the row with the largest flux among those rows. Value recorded 6657.59 AA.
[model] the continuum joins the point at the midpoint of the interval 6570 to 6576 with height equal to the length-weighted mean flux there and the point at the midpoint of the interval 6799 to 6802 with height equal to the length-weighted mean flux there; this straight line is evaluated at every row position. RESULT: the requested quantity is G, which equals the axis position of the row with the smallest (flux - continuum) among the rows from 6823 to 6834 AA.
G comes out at 6825.23 AA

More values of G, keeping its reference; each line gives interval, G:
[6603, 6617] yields 6611.76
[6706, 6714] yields 6711.46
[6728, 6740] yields 6728.49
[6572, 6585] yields 6573.81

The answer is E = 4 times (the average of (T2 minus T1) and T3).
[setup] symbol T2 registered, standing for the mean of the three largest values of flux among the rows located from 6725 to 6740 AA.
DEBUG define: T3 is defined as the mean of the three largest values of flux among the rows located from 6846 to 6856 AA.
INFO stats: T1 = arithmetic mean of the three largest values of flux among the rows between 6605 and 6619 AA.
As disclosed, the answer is 55.9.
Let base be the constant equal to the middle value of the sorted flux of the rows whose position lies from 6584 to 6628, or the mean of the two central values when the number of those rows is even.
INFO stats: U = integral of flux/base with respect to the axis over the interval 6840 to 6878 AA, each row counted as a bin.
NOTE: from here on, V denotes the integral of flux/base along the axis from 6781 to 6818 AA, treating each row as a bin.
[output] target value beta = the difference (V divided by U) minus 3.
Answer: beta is -2.014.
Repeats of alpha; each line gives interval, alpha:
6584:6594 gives 6588.97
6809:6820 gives 6812.67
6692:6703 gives 6692.95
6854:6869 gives 6867.80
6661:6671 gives 6669.87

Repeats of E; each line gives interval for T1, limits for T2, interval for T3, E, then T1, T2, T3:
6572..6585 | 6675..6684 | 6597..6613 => 60.6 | 31.3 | 30.3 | 31.3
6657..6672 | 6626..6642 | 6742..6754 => 58.7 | 30.9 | 31.1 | 29.2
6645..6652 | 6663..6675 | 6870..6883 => 60.9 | 30.1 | 31.0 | 29.6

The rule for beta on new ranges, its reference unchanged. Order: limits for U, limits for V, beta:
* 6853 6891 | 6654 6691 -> -1.985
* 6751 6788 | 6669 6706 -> -1.972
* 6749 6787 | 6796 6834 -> -2.004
